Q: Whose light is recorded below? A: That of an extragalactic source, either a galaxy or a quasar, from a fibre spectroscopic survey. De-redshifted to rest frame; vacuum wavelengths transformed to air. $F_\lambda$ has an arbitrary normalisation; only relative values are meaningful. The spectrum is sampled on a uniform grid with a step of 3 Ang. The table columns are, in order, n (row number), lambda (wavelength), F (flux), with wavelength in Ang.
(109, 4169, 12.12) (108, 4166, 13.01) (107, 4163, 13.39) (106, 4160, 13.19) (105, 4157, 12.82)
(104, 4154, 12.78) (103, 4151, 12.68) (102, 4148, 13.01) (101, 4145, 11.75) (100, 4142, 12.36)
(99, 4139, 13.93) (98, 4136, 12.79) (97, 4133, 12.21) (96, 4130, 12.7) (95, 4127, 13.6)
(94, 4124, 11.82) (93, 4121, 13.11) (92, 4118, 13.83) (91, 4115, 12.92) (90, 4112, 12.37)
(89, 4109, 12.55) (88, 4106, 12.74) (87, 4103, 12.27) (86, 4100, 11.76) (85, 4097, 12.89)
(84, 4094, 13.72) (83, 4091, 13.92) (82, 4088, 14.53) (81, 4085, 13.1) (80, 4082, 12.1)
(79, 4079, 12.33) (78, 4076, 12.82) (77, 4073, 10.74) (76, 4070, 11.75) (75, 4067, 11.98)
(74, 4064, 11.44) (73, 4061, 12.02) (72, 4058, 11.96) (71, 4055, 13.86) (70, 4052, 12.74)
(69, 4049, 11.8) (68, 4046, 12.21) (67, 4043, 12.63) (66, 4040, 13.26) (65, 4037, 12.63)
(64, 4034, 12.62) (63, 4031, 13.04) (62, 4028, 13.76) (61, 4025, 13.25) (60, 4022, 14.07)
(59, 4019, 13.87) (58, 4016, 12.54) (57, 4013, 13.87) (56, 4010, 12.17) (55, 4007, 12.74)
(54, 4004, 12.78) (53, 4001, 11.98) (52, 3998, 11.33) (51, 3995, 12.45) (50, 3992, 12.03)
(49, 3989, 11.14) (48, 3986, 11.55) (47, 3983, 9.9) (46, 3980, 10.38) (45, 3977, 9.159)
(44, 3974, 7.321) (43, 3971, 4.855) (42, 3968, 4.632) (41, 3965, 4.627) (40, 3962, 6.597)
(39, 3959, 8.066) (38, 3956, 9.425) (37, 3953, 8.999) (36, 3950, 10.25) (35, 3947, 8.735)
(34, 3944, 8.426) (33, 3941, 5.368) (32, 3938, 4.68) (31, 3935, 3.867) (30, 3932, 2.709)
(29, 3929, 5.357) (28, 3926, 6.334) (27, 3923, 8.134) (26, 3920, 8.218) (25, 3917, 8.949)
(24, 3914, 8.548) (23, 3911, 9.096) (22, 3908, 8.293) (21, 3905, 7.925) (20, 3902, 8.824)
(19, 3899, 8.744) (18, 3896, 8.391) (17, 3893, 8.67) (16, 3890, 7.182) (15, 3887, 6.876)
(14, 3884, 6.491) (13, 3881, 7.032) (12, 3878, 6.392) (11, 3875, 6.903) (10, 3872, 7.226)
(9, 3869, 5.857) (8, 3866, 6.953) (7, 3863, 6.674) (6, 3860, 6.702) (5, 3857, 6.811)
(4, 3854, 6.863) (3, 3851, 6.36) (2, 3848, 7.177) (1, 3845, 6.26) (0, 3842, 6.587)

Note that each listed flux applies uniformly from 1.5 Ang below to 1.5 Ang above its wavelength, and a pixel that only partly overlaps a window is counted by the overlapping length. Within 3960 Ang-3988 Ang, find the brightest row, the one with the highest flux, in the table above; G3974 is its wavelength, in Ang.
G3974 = 3986 Ang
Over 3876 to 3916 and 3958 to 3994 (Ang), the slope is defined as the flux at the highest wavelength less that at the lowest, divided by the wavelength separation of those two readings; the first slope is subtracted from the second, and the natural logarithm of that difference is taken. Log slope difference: -2.81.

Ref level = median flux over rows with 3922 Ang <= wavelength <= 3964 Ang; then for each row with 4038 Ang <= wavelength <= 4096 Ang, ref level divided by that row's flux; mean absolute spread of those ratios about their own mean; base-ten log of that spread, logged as -1.4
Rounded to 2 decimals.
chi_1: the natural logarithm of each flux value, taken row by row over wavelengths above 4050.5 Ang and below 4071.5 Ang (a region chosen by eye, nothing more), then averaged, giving 2.50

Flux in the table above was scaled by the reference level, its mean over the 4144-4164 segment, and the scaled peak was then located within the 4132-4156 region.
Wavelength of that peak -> 4139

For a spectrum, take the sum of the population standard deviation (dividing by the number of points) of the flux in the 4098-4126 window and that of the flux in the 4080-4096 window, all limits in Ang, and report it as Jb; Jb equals 1.44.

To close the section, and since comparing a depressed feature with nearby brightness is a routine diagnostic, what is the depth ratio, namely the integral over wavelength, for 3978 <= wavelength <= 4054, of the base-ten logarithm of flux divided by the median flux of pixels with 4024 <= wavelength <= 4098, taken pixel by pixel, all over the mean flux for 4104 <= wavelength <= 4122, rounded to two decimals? -0.05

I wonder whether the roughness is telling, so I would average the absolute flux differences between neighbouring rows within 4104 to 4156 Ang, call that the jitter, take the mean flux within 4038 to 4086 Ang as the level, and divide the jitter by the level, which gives 0.064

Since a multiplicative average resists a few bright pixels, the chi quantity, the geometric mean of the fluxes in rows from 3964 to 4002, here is 8.8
